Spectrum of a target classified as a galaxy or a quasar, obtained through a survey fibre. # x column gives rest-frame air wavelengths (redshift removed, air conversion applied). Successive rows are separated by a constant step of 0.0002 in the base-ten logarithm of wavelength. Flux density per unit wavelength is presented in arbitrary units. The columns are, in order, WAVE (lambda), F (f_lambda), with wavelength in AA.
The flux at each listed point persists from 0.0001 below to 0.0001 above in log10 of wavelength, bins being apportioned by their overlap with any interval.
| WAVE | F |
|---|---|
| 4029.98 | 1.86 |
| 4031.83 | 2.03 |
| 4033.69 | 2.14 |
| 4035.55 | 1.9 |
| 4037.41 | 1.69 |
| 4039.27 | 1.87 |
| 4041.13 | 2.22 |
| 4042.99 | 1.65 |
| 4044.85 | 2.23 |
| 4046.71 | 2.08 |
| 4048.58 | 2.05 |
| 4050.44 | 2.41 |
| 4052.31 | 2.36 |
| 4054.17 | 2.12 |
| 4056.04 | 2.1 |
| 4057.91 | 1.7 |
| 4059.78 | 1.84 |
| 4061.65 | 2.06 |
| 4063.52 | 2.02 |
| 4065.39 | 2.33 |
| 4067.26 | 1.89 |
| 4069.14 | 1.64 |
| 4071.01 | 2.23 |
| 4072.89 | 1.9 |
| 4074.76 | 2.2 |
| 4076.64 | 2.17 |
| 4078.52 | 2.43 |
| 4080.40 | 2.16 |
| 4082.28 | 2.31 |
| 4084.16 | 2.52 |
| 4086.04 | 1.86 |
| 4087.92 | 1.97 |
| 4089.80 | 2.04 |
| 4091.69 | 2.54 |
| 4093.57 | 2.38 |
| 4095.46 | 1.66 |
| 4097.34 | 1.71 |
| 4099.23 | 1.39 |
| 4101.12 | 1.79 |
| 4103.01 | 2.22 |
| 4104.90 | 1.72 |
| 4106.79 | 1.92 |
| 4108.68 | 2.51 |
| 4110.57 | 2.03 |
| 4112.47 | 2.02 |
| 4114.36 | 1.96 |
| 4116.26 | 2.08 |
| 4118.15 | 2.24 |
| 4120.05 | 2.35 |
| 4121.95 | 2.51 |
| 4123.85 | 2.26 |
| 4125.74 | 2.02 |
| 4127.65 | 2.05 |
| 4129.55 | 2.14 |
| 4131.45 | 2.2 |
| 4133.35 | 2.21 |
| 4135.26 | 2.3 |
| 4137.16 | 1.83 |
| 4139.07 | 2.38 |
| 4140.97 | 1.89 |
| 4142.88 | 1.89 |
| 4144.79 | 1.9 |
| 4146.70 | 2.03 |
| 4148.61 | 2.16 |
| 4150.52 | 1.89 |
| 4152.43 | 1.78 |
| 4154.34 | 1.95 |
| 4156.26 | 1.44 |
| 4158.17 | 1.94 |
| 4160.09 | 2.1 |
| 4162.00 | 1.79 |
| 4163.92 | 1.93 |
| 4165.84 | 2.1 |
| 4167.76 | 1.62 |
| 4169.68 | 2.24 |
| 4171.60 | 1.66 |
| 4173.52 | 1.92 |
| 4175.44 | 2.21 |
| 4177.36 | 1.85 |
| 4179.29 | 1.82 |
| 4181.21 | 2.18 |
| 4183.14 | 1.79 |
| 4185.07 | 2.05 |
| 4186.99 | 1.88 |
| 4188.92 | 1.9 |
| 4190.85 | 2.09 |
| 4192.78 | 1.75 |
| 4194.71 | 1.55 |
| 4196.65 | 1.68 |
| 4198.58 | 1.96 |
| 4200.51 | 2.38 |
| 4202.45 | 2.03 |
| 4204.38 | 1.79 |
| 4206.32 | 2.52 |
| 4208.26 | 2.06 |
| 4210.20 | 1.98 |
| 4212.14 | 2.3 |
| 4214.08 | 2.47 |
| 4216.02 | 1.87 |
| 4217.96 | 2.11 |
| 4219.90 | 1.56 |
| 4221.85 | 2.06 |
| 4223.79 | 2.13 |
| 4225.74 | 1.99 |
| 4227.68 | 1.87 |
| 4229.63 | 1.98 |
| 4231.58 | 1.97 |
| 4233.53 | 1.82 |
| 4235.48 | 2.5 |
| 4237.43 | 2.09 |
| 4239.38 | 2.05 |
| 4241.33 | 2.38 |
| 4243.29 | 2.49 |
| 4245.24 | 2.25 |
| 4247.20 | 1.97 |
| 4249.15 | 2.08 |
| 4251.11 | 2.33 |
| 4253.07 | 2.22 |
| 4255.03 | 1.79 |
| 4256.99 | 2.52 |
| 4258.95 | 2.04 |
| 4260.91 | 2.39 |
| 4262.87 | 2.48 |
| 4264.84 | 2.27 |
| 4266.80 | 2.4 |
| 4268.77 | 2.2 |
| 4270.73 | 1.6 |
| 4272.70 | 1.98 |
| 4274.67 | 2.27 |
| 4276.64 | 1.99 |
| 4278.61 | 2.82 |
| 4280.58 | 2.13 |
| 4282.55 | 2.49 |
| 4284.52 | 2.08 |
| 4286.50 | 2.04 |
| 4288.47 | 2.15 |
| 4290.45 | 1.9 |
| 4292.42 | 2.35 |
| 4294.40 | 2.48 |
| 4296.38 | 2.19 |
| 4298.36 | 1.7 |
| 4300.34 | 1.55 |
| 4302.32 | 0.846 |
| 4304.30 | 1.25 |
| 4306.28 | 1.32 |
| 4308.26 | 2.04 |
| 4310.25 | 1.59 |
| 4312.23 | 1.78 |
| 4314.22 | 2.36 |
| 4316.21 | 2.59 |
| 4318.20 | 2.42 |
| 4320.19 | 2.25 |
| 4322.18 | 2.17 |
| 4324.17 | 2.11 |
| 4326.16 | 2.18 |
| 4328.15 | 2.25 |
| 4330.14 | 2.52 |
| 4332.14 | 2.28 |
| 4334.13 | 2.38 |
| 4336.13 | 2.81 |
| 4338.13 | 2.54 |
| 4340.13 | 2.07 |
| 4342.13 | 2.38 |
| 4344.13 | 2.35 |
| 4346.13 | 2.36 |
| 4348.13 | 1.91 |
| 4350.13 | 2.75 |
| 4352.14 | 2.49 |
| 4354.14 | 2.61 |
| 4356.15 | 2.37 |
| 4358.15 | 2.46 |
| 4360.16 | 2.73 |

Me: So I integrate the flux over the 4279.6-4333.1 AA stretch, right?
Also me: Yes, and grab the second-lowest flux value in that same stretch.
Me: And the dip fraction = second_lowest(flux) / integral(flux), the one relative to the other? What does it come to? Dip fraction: 0.0115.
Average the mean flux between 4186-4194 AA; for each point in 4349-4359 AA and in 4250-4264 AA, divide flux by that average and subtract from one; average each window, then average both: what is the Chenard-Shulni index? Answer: -0.26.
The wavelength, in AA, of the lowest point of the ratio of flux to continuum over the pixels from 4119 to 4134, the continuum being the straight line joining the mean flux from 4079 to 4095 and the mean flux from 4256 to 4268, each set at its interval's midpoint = 4125.74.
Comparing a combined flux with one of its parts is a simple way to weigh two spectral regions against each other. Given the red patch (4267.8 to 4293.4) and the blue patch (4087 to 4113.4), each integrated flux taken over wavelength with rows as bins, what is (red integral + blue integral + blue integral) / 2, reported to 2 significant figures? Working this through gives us 80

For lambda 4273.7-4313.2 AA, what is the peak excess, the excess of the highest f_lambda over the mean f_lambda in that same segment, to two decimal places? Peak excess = 0.87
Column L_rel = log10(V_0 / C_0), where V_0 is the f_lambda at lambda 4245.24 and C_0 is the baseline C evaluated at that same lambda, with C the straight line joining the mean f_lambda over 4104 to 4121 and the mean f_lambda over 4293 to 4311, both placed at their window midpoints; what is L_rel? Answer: 0.10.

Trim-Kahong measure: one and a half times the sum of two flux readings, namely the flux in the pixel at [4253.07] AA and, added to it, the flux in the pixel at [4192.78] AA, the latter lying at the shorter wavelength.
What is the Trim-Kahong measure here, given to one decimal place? 6.0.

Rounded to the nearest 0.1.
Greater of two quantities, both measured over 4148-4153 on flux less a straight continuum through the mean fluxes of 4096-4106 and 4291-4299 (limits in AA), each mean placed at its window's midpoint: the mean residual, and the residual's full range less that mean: 0.3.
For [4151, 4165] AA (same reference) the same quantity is 0.7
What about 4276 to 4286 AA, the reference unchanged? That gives 0.7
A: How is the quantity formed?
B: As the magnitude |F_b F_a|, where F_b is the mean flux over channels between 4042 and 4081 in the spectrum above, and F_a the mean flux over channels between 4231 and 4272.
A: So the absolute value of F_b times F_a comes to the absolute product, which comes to 4.53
